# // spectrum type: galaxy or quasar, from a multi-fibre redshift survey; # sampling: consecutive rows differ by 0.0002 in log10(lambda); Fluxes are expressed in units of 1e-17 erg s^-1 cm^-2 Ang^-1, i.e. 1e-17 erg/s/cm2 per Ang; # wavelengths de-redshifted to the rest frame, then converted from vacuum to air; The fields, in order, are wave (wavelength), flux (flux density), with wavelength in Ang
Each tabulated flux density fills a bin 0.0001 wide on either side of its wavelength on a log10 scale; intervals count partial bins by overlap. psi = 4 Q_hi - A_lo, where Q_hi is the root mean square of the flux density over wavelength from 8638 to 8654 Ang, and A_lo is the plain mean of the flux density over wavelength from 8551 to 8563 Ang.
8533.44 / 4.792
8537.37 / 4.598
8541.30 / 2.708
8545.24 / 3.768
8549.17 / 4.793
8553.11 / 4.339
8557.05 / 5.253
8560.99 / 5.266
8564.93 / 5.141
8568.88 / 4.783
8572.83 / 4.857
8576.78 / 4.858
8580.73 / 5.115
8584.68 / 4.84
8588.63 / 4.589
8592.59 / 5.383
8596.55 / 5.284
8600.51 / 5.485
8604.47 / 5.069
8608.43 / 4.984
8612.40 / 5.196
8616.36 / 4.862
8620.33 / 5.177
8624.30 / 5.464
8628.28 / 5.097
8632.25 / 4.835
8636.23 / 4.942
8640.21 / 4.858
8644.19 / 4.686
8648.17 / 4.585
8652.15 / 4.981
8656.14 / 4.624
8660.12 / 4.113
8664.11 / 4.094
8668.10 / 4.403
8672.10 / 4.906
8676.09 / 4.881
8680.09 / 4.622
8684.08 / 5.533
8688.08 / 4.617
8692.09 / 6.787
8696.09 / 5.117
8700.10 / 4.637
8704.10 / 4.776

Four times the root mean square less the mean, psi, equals 14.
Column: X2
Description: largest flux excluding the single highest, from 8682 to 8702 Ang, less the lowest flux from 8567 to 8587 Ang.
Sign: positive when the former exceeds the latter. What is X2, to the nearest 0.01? 0.75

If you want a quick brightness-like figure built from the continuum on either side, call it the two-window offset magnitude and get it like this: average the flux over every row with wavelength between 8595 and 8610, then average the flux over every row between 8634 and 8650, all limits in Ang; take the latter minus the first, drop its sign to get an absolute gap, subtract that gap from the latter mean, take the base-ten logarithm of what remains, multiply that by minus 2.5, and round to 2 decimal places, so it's -1.59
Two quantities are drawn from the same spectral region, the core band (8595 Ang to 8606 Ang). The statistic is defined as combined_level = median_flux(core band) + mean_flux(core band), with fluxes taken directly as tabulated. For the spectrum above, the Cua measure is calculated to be 10.6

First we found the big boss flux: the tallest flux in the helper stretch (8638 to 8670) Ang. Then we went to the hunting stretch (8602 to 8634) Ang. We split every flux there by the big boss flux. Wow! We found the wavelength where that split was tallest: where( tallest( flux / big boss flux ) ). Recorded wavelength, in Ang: 8624.30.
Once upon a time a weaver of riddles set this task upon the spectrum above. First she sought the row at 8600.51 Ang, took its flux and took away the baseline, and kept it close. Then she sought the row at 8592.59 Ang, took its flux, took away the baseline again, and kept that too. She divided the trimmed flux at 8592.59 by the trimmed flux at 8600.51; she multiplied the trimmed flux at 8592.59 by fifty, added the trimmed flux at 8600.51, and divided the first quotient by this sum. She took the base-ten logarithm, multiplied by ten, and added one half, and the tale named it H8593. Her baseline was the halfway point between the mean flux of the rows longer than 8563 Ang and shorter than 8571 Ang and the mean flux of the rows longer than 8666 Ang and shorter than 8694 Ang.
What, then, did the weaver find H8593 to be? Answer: -13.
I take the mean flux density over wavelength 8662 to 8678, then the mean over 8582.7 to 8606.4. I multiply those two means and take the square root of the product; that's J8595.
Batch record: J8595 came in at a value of 4.83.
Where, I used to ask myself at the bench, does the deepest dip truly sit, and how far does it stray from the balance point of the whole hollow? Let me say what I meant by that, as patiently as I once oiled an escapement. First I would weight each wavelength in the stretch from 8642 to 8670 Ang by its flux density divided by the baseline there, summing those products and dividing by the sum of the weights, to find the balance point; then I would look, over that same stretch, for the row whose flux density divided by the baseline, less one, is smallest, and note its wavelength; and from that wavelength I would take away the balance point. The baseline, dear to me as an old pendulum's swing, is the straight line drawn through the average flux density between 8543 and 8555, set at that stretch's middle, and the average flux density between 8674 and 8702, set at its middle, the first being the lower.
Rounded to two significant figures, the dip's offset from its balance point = 8.4 Ang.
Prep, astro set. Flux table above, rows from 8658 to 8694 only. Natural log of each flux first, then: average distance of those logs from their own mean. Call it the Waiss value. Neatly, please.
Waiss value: 0.11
